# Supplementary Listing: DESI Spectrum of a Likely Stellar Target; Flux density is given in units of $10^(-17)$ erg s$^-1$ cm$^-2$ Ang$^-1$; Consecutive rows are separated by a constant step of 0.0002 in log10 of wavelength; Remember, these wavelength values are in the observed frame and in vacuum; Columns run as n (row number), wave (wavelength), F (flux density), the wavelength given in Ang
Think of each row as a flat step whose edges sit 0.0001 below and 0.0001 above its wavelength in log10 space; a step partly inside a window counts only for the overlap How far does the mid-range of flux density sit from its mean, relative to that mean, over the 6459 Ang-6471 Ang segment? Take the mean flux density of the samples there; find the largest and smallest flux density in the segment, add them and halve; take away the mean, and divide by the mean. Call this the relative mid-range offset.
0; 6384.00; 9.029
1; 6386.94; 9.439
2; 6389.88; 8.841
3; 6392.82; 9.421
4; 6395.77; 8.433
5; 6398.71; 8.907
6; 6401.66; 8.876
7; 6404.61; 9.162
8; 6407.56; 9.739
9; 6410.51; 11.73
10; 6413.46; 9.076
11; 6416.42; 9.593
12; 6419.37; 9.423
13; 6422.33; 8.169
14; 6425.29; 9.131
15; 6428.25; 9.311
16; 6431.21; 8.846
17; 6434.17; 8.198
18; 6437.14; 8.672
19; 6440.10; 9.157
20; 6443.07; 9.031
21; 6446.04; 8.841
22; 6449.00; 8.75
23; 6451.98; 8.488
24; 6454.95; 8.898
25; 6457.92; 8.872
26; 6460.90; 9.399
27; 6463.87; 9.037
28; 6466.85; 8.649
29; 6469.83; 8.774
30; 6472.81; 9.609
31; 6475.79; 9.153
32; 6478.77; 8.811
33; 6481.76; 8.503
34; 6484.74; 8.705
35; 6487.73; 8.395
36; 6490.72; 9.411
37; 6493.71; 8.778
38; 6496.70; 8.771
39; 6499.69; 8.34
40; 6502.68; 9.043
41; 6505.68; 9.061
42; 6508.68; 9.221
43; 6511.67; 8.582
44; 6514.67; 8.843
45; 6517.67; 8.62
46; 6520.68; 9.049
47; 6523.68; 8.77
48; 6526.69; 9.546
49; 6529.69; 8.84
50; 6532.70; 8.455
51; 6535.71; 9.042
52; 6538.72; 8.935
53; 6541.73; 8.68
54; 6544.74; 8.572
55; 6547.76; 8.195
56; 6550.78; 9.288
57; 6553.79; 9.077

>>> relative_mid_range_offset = 0.007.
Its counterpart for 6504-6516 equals -0.003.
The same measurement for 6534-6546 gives 0.000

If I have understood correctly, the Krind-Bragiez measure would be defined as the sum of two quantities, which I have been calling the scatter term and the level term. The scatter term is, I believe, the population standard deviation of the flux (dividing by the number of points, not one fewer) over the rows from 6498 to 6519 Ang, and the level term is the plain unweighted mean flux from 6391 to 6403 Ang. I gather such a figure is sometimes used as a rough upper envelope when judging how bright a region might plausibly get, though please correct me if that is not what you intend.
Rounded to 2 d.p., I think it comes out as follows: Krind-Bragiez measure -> 9.20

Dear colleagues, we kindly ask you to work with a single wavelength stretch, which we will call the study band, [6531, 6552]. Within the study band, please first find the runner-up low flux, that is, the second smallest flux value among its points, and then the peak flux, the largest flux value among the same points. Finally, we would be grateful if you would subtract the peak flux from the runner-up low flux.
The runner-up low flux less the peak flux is -0.83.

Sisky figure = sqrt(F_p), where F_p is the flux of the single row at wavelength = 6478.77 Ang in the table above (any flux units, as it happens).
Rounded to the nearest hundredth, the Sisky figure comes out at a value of 2.97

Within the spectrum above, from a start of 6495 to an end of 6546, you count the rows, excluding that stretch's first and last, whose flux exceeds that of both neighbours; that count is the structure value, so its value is 5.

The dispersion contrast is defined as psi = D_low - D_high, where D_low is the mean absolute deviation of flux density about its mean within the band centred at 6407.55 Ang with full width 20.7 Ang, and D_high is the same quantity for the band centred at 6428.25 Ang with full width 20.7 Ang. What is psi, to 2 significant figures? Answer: 0.25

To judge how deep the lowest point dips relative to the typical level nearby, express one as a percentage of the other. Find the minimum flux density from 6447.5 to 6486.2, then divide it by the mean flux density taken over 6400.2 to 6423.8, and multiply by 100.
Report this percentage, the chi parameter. 89.6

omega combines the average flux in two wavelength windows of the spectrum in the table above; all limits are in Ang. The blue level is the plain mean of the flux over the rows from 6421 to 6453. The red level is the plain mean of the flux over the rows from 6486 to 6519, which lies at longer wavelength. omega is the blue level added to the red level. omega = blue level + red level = 17.6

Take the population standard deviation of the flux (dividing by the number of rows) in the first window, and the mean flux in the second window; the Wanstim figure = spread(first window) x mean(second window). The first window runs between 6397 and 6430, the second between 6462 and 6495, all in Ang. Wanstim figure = 7.5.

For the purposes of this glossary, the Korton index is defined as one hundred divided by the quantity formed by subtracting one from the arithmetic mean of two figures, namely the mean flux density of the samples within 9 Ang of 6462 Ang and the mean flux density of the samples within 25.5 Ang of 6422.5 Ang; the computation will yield 12.4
